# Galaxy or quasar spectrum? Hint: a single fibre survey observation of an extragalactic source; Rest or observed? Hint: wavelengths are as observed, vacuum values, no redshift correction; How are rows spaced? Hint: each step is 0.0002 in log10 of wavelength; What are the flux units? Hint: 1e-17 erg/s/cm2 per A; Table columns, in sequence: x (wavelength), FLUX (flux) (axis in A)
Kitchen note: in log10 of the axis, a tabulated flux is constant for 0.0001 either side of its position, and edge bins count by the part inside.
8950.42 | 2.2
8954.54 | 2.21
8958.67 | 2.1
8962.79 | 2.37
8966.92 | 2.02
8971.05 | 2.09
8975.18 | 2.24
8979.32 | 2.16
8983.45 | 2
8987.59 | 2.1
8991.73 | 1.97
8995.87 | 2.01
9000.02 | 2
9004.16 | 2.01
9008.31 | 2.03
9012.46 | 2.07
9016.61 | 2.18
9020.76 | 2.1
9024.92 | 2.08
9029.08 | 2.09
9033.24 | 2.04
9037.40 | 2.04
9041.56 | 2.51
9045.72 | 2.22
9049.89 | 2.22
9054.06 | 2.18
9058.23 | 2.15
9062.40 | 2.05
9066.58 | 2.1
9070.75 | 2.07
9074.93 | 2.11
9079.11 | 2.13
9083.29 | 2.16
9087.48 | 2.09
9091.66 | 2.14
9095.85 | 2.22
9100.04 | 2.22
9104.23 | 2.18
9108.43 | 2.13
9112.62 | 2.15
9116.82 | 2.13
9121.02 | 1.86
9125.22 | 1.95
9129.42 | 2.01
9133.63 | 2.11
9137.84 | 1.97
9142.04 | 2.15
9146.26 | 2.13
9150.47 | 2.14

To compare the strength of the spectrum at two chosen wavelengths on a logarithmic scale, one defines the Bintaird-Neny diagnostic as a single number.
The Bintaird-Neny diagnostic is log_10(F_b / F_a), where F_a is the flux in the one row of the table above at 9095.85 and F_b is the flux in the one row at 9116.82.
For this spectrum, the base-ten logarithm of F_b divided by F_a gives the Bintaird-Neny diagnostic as -0.02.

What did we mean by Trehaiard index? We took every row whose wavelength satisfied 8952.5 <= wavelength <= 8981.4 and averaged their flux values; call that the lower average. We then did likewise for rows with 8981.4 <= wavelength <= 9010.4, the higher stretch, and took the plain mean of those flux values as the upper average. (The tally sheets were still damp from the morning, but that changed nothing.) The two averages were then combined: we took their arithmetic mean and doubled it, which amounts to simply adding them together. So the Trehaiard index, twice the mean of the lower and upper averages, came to 4.19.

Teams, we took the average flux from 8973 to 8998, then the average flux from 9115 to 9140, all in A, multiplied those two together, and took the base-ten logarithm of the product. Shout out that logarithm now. 0.620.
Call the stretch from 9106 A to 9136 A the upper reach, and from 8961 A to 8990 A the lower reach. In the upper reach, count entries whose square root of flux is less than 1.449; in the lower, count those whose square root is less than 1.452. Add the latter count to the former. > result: 7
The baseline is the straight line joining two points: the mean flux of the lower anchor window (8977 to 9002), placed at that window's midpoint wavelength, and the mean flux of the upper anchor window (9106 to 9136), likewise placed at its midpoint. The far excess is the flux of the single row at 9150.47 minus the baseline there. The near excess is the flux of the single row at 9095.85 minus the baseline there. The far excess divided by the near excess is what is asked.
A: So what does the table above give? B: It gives 0.52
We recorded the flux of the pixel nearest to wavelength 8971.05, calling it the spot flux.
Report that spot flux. 2.09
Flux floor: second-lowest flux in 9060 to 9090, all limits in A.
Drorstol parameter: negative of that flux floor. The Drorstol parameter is -2.07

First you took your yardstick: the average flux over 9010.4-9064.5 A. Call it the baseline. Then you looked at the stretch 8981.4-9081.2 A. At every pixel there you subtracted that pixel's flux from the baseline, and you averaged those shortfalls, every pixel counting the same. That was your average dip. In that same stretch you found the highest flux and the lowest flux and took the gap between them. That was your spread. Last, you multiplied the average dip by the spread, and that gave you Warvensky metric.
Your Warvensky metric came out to 0.025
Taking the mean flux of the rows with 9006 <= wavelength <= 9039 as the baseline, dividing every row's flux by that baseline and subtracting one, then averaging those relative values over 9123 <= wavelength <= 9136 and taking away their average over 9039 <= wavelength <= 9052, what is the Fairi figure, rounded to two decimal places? -0.14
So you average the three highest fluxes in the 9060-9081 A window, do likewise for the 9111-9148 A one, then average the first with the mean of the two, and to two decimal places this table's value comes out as 2.12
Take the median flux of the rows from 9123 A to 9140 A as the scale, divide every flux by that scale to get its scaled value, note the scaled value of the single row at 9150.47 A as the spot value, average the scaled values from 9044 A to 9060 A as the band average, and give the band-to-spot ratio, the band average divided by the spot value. 1.02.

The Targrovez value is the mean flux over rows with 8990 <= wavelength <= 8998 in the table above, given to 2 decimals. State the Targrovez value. 1.99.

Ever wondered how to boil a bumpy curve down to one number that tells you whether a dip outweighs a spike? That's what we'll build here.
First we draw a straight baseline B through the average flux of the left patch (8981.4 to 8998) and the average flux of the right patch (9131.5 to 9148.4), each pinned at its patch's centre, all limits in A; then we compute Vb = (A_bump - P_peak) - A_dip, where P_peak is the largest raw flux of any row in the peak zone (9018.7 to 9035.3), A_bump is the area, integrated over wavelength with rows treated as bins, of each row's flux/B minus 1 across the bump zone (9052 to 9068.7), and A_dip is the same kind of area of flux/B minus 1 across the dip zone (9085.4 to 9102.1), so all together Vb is -2.4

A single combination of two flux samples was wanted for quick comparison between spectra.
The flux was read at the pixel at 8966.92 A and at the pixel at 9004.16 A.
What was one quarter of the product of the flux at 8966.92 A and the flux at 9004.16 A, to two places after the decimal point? 1.02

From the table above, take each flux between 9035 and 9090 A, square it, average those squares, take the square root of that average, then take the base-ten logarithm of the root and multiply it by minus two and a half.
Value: -0.836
